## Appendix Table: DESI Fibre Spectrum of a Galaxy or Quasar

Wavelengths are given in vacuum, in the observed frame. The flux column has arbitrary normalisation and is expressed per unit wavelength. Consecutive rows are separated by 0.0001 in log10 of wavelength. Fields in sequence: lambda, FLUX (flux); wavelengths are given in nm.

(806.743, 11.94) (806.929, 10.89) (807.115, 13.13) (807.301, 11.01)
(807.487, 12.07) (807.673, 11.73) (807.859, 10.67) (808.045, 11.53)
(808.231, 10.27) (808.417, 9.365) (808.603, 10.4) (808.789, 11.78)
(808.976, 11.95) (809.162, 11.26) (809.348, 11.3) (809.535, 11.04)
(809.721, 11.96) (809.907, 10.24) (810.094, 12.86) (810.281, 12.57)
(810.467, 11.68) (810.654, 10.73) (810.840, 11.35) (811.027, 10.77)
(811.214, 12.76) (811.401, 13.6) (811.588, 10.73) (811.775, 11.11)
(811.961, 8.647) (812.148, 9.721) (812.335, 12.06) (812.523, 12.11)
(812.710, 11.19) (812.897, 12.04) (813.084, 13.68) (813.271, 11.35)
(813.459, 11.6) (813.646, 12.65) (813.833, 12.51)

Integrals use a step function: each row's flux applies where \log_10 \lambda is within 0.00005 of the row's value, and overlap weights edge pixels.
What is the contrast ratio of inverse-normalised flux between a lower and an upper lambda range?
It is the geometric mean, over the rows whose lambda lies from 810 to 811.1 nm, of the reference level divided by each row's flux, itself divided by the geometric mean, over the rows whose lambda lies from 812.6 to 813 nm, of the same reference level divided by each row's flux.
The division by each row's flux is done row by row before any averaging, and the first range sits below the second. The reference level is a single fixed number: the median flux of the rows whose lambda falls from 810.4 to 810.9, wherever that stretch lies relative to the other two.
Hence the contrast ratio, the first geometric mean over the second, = 1.00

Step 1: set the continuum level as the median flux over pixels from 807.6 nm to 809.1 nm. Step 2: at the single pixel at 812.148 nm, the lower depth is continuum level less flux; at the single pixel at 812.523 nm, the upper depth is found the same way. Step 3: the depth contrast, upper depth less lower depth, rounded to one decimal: -2.4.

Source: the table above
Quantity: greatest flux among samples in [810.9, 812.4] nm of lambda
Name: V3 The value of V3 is 13.6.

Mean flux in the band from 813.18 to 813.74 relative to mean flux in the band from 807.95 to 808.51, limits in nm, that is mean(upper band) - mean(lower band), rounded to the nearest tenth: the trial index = 1.5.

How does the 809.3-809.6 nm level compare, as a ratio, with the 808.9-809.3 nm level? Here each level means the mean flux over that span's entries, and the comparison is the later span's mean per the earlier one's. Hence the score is 0.96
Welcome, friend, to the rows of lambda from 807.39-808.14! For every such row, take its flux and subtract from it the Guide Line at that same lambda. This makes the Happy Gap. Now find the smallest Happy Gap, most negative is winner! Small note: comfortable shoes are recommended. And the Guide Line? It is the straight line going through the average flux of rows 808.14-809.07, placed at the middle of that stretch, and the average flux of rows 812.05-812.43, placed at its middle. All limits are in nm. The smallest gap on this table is -0.1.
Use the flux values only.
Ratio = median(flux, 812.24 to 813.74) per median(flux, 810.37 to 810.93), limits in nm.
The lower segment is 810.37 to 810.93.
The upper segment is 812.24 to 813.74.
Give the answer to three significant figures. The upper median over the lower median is 1.06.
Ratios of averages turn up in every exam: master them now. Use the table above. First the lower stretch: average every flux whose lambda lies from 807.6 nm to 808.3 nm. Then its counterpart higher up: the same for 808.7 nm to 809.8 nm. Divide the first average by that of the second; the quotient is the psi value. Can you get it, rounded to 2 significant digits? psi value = 0.96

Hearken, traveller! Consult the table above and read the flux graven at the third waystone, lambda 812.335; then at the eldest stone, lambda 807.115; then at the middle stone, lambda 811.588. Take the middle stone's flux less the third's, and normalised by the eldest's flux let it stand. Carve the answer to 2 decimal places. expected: -0.10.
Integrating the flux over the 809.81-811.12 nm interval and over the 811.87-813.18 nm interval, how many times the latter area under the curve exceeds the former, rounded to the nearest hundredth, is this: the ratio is 0.99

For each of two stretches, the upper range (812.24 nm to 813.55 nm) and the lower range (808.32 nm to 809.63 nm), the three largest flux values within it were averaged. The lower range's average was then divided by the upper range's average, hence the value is 0.925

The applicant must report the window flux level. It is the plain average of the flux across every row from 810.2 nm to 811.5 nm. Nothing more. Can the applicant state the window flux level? 11.9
